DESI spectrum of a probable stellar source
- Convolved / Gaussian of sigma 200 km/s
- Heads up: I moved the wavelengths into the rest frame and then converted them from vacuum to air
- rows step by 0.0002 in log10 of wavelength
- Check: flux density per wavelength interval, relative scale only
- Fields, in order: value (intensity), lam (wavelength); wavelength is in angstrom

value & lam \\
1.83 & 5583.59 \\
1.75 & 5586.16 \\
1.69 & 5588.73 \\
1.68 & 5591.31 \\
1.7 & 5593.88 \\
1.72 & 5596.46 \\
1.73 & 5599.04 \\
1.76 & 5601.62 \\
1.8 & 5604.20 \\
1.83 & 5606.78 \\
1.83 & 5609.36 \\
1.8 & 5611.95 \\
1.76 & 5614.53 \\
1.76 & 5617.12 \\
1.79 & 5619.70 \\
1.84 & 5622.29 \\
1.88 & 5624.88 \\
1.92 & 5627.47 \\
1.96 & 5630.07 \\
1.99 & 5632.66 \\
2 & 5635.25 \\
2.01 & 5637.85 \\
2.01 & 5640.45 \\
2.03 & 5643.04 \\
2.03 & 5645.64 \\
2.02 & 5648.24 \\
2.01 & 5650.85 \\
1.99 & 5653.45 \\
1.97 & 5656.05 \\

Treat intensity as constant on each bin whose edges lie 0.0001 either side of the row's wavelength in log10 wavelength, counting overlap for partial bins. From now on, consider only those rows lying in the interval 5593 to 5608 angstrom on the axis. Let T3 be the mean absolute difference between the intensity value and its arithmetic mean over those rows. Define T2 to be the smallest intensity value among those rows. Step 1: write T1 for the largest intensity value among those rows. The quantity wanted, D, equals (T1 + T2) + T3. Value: 3.57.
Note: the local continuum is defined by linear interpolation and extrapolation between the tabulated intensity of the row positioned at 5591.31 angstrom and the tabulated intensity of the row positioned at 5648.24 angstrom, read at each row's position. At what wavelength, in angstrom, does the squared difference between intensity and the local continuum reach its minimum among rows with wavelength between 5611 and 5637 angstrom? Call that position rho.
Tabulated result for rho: 5624.88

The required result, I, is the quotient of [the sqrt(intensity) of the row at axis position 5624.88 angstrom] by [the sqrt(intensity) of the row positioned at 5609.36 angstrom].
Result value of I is 1.01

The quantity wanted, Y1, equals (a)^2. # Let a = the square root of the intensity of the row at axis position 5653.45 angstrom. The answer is 1.99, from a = 1.41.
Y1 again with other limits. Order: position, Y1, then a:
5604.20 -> 1.80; 1.34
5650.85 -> 2.01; 1.42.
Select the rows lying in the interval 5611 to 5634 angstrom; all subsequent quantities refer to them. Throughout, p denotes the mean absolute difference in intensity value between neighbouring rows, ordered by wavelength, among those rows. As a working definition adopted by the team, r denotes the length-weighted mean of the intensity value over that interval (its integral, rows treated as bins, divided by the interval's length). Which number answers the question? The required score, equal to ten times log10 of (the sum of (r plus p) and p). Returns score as 2.8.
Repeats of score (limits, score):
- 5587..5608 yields 2.5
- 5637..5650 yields 3.1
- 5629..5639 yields 3.1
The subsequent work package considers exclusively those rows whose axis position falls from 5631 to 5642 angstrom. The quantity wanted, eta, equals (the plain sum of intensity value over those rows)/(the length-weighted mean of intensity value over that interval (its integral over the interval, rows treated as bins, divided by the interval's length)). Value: 4.0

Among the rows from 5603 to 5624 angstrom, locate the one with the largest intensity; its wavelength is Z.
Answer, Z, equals 5622.29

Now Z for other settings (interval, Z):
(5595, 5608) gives 5606.78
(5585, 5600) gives 5586.16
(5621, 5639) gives 5637.85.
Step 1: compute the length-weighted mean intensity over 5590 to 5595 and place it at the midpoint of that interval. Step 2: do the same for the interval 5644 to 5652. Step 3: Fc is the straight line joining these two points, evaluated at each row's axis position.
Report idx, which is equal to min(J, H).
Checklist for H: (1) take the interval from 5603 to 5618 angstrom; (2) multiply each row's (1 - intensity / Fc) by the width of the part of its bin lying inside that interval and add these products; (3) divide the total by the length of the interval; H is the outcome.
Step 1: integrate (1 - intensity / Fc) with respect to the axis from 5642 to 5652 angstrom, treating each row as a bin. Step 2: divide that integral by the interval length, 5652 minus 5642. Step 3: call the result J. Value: -0.005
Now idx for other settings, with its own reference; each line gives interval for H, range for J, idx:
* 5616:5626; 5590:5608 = -0.010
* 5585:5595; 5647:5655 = -0.018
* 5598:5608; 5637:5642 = -0.022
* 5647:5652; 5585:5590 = -0.036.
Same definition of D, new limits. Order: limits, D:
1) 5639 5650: 4.05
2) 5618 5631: 3.80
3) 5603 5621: 3.61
